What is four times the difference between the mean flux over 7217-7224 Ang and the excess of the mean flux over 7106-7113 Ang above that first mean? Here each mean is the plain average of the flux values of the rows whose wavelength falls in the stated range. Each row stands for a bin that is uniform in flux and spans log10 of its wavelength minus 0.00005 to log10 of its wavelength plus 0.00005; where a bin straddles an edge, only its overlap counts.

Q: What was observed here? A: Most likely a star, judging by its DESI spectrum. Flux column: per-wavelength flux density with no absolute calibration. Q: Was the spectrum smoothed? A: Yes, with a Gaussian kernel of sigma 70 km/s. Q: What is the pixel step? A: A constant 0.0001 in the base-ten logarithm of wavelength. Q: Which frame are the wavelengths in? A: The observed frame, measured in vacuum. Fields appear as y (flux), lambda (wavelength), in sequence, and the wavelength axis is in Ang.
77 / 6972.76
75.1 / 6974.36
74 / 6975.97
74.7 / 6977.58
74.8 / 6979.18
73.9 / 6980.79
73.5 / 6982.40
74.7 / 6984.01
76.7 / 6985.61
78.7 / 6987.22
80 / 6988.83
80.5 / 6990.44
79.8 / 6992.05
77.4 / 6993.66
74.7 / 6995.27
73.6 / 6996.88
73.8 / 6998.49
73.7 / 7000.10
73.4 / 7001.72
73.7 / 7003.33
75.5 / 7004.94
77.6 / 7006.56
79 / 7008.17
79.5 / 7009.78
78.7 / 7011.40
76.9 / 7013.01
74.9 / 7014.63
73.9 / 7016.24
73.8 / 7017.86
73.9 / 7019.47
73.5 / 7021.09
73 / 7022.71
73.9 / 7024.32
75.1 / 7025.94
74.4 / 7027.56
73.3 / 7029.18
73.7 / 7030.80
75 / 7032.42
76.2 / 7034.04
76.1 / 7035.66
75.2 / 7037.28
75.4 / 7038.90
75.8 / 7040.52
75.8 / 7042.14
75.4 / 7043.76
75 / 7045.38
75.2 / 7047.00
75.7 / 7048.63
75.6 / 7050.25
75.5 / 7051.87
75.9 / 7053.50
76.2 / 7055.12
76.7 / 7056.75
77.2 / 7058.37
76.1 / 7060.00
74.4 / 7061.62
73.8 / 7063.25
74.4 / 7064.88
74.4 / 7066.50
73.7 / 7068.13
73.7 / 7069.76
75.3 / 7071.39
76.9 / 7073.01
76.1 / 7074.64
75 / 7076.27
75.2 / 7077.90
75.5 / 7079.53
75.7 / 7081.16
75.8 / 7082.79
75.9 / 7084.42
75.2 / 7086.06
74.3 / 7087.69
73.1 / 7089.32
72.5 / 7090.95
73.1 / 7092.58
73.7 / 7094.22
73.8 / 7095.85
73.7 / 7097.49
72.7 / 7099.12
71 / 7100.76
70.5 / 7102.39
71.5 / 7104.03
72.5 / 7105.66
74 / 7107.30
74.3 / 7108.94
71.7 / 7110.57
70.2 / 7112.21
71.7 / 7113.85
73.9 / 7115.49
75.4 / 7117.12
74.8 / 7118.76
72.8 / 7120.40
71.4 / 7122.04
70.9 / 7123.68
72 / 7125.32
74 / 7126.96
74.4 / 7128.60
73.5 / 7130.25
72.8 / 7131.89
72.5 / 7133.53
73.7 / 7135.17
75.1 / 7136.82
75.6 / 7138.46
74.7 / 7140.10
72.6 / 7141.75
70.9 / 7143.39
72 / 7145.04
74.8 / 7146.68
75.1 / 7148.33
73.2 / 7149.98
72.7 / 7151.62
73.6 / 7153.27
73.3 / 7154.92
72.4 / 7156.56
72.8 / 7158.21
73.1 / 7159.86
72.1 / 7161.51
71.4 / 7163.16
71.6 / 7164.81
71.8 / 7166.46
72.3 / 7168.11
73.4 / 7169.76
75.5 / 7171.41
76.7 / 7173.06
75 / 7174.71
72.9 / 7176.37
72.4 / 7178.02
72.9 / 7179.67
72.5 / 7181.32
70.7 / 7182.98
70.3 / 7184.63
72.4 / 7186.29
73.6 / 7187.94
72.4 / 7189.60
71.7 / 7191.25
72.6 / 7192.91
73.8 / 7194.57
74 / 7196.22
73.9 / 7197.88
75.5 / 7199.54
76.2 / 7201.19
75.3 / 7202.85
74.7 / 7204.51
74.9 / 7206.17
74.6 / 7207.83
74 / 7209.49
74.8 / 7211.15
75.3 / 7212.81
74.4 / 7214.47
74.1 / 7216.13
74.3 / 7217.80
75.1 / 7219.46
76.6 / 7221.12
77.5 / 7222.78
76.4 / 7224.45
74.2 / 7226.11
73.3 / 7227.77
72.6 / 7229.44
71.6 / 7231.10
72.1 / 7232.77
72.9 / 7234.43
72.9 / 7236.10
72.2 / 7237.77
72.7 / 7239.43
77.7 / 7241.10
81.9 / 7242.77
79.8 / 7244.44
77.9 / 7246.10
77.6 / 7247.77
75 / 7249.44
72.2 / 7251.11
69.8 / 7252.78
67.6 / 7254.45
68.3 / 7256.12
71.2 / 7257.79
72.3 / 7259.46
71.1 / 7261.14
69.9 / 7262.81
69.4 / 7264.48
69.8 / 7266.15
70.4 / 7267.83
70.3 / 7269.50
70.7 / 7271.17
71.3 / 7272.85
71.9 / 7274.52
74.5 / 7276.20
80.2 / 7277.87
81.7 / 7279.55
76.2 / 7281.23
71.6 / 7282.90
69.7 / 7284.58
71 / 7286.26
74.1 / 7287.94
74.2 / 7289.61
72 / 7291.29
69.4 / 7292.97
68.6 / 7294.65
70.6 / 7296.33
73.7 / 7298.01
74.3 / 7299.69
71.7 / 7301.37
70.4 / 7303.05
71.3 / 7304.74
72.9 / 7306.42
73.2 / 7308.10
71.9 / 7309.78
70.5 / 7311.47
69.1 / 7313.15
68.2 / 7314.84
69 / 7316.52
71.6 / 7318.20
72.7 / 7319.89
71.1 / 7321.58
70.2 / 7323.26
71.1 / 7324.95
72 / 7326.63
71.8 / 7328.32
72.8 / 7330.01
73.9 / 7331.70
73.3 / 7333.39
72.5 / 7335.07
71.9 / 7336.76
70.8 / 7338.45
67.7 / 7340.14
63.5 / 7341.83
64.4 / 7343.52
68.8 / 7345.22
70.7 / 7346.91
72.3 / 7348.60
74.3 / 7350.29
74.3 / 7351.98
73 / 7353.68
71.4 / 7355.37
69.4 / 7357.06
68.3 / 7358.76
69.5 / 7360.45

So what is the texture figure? 317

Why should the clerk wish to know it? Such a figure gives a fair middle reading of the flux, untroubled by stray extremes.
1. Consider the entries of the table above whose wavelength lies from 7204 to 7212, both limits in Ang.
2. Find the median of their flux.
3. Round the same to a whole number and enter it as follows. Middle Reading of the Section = 75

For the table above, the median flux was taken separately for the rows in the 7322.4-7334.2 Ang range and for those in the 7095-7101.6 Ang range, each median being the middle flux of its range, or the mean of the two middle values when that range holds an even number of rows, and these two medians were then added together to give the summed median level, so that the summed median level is 145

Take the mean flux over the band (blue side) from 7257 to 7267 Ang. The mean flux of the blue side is 70.6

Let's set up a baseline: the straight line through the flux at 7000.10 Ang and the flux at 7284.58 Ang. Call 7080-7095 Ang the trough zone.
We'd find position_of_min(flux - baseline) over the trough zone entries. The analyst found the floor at 7090.95 Ang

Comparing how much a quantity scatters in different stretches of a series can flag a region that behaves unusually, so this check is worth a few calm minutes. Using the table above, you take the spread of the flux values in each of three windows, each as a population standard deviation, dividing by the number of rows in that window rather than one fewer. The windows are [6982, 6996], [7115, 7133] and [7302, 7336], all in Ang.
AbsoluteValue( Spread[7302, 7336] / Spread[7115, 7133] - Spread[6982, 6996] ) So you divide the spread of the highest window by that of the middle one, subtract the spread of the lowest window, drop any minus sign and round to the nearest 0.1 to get 1.3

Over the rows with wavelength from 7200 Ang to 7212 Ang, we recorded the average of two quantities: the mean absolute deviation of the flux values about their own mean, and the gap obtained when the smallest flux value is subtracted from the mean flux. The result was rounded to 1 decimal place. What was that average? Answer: 0.7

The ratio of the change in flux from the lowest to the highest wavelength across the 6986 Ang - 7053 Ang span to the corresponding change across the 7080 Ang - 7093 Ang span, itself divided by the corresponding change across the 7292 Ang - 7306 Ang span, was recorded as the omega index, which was 1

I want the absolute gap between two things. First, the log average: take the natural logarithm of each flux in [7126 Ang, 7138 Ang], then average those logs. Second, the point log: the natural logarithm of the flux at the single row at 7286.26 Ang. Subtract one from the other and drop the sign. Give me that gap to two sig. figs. 0.037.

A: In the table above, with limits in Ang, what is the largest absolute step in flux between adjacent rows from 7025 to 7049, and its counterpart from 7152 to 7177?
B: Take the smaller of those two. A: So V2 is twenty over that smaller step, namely 15.4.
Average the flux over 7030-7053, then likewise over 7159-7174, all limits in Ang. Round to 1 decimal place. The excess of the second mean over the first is -2.3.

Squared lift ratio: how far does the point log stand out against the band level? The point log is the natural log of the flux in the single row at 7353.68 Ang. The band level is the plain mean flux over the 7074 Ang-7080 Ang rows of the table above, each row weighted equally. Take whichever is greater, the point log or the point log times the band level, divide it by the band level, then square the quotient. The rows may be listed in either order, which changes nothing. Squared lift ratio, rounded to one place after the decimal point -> 18.4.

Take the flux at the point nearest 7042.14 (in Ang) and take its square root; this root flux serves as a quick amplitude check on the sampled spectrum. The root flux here 8.71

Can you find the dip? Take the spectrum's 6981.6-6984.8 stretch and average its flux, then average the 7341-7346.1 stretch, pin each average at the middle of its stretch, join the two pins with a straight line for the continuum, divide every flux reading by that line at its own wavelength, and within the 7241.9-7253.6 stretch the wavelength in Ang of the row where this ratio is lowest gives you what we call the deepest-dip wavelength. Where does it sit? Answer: 7252.78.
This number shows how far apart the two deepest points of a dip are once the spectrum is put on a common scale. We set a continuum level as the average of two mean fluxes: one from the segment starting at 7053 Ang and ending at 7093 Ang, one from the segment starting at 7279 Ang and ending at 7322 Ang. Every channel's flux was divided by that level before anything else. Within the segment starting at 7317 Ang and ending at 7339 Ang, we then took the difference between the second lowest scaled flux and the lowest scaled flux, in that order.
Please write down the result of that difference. 0.0082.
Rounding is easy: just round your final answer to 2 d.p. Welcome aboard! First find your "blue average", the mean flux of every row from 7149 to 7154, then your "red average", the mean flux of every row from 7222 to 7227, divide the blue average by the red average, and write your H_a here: 0.96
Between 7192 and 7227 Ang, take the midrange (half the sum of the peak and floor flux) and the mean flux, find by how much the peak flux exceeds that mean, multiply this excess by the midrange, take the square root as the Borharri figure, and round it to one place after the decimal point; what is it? 14.1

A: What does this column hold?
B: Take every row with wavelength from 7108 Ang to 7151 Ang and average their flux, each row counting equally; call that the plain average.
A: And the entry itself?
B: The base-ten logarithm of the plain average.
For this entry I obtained 1.865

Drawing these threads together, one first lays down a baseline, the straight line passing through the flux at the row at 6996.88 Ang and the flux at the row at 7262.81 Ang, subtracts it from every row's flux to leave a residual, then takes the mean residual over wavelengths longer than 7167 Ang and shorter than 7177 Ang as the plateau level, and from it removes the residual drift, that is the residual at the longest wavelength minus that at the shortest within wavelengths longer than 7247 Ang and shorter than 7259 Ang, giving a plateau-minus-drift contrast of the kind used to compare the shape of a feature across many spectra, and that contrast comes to 9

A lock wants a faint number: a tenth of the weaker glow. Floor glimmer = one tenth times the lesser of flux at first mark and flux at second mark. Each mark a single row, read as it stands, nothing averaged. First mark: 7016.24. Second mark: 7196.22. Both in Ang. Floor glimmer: 7.39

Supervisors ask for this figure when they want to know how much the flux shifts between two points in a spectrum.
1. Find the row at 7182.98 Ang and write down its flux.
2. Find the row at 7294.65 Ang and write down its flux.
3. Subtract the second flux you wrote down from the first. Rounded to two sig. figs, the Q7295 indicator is 2.1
